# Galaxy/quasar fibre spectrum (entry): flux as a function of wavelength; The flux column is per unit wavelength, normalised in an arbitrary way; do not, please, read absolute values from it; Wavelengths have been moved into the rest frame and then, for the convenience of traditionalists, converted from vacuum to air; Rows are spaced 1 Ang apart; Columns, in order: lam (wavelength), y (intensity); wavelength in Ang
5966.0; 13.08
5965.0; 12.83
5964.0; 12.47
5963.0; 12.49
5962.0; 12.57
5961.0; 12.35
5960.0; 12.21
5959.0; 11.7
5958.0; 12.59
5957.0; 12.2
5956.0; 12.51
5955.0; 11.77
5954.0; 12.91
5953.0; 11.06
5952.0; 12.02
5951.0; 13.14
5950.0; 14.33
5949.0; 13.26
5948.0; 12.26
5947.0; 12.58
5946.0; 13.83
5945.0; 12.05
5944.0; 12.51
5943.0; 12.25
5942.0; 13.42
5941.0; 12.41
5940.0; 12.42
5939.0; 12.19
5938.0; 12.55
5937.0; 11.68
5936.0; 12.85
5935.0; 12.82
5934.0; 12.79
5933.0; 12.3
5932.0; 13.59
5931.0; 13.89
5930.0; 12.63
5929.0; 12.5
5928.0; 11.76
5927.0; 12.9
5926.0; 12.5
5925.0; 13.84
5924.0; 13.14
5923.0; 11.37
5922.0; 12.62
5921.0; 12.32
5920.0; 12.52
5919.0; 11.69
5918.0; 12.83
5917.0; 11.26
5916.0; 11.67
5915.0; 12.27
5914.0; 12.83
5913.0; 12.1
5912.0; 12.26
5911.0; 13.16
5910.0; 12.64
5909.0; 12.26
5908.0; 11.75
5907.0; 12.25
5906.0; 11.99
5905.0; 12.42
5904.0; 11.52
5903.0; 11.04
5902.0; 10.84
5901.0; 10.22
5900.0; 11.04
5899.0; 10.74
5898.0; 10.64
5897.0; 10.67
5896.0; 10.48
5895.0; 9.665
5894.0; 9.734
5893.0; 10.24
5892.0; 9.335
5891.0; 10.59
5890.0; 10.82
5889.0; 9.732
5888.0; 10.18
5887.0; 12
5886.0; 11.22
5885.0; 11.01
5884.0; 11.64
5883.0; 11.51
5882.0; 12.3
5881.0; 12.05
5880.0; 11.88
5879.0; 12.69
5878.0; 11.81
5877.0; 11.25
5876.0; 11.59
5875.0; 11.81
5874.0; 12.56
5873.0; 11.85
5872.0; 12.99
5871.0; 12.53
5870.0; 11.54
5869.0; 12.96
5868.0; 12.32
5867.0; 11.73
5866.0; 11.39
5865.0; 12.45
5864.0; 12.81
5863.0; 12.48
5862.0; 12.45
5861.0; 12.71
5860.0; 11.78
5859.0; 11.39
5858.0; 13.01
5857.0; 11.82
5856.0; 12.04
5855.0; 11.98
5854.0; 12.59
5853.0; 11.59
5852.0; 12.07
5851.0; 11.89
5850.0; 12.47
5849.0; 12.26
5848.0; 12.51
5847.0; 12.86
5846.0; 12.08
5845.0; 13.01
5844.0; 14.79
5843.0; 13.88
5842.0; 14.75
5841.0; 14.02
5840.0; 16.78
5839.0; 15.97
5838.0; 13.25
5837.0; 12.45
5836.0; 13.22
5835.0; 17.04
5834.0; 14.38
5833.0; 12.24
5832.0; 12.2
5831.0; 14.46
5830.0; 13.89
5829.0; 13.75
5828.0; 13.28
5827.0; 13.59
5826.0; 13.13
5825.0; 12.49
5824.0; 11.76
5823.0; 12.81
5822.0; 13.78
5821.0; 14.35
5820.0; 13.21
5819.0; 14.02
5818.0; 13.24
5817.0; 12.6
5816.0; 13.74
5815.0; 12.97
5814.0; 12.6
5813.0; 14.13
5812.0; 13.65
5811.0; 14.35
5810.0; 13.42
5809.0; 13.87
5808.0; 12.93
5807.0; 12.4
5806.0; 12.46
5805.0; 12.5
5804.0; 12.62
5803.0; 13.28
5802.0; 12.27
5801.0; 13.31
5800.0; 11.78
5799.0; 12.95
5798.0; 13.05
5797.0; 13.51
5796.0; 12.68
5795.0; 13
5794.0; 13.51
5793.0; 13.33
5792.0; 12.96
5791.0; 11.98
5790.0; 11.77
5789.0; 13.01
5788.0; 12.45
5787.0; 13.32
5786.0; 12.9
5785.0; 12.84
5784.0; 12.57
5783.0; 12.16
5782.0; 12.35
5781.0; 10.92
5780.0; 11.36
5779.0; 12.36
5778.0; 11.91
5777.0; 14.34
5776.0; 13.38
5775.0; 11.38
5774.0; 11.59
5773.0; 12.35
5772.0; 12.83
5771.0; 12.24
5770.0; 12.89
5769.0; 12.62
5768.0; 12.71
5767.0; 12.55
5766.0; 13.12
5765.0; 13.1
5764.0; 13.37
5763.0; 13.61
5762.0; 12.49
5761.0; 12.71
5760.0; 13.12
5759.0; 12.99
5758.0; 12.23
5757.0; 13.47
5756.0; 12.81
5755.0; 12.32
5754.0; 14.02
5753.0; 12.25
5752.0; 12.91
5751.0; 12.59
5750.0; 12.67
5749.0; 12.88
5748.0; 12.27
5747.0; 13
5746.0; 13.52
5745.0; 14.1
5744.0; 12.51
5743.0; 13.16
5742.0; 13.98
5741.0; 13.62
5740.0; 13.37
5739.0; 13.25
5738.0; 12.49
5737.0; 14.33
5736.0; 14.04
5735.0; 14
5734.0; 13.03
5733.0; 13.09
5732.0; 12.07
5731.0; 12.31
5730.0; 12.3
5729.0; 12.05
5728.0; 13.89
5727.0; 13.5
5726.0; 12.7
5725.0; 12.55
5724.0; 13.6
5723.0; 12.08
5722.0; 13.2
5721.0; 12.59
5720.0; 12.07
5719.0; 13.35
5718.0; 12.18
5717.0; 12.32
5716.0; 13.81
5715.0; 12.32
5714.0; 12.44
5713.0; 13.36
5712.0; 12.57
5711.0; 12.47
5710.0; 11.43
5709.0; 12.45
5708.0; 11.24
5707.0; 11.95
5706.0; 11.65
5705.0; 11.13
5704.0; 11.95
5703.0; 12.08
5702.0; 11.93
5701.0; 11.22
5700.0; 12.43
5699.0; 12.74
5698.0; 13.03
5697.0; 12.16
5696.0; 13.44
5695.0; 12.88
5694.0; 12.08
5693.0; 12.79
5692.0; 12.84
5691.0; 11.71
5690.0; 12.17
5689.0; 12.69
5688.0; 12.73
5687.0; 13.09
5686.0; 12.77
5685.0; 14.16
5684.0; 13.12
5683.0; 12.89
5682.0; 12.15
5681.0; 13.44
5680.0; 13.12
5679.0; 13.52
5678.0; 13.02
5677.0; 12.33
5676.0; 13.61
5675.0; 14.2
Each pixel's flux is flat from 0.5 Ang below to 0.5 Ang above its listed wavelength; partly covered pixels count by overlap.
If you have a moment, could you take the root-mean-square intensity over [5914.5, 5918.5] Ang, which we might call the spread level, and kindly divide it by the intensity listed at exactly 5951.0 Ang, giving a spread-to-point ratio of 0.91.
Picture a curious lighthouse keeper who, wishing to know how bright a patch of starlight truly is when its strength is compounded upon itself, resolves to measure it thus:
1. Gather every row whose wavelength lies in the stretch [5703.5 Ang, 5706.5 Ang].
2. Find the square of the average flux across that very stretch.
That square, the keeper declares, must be 134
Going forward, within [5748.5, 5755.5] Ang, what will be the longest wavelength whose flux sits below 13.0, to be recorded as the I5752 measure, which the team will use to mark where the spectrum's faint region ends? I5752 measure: 5755.0 Ang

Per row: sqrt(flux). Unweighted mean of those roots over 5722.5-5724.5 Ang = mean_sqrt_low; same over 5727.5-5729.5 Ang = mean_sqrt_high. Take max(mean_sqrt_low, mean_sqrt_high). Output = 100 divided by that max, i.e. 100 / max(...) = 27.8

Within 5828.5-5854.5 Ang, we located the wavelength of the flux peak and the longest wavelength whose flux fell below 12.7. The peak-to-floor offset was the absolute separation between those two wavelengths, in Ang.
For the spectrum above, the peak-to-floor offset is 19 Ang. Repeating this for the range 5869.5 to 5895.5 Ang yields 23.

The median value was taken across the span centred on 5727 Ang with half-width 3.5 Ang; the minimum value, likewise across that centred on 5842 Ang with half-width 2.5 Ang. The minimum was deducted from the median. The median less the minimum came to -1.2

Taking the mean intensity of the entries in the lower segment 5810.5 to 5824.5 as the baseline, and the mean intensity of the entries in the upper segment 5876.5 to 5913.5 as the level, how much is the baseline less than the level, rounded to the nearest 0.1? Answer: -2.1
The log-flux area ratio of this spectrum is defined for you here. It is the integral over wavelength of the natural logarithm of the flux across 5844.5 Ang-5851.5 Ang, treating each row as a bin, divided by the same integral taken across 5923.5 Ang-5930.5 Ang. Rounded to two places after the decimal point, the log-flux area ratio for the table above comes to 0.99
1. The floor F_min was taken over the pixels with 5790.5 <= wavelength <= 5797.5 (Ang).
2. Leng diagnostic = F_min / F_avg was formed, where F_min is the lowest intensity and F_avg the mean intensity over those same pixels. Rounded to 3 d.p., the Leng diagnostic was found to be 0.922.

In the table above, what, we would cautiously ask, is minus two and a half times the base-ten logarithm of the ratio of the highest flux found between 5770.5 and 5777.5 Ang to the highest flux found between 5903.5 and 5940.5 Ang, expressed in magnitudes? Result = -0.03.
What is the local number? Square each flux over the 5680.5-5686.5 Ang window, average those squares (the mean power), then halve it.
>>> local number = 86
